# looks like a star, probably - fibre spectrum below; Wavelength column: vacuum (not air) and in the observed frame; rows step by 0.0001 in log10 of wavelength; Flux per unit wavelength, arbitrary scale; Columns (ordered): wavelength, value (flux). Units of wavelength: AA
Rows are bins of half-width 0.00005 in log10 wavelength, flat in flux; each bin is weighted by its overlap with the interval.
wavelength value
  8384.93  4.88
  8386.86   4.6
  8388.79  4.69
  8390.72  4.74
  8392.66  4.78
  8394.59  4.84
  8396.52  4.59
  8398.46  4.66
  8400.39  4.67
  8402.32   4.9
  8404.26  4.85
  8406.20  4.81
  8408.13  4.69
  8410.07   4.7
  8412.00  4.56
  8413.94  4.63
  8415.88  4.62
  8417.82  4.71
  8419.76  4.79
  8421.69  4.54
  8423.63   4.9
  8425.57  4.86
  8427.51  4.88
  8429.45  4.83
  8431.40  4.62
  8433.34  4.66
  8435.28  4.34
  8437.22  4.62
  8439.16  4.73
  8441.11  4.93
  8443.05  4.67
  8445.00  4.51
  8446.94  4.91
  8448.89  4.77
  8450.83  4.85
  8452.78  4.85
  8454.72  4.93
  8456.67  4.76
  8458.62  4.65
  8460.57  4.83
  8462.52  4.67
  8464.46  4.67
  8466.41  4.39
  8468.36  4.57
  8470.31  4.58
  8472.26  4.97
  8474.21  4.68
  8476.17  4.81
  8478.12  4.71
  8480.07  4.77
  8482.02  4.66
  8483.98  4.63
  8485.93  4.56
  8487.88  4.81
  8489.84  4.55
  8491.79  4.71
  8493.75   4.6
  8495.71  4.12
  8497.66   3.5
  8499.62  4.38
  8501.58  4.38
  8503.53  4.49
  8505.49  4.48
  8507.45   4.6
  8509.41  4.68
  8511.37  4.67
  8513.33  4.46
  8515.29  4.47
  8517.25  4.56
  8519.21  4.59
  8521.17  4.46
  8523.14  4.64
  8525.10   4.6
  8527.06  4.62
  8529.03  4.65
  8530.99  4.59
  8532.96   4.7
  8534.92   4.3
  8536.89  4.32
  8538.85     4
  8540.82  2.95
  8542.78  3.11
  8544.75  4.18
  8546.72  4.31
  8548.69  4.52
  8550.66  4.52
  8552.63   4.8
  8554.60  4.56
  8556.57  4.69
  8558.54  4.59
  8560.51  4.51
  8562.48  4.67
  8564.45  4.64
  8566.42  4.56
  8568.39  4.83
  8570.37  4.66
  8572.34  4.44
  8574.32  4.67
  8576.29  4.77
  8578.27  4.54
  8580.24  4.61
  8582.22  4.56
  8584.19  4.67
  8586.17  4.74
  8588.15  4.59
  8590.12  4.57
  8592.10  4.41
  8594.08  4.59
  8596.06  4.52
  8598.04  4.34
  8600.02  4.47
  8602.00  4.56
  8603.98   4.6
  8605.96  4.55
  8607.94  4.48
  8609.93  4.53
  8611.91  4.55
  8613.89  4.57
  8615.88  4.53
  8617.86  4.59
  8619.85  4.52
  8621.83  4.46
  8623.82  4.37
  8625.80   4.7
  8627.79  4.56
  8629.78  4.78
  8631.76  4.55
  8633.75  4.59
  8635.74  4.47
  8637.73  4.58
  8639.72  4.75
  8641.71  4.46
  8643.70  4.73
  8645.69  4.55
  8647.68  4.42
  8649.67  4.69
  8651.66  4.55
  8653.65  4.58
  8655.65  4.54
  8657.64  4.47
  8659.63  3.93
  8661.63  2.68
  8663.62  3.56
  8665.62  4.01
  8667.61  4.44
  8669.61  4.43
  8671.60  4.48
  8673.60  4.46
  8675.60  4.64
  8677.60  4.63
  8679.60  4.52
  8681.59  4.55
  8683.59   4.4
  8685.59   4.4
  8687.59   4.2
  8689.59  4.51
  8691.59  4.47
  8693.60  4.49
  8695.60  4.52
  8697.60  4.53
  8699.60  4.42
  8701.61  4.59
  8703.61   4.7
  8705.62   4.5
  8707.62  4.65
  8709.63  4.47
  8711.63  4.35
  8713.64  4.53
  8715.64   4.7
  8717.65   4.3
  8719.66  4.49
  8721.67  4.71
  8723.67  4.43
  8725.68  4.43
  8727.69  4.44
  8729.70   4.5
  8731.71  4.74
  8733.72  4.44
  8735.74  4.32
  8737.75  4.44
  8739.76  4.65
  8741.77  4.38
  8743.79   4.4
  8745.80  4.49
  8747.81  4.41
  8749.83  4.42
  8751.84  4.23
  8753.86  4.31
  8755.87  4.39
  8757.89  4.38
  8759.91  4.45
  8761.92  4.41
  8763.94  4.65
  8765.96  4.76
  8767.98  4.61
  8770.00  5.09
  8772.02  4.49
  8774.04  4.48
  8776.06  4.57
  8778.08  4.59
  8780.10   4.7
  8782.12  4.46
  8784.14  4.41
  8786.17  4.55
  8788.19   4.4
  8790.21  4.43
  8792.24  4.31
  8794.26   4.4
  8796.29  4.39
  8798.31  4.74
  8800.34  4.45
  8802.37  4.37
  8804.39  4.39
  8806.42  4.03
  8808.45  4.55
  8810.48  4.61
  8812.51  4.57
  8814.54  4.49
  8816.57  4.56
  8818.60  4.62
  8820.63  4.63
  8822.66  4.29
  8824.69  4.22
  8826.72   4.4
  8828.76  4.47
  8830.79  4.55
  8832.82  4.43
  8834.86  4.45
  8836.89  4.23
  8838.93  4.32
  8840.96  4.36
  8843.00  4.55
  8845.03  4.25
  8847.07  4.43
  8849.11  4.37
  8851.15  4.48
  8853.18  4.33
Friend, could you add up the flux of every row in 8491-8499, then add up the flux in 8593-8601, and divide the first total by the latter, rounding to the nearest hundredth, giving 0.94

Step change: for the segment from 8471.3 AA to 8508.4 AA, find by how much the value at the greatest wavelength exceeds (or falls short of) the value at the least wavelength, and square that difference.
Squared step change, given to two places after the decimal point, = 0.14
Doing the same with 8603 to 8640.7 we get 0.02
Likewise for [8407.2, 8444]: 0.00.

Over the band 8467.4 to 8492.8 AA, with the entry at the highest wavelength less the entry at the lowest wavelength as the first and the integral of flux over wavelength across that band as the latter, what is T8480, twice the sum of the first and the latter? 239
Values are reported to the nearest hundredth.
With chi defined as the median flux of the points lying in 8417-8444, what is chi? 4.72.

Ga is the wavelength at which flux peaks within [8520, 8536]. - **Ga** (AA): 8532.96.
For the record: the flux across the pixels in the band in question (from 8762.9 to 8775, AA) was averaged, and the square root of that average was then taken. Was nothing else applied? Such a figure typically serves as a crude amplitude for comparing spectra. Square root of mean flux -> 2.16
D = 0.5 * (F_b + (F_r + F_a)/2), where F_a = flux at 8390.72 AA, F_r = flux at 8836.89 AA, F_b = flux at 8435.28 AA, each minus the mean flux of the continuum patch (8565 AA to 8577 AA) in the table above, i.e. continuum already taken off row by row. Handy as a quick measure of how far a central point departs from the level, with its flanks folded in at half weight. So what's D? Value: -0.24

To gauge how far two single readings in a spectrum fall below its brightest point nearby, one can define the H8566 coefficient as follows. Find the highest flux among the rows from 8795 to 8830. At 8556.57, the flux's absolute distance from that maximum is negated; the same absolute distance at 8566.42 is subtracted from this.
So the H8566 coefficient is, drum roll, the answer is -0.23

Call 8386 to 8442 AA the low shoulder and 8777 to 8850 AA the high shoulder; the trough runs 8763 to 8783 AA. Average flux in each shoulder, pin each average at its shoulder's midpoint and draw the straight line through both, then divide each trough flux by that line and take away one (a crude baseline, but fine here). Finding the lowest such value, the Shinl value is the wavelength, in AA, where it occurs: 8782.12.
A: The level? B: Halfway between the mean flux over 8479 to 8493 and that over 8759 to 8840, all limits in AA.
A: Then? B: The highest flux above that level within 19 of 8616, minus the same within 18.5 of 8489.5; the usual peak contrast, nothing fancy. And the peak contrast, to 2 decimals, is -0.19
